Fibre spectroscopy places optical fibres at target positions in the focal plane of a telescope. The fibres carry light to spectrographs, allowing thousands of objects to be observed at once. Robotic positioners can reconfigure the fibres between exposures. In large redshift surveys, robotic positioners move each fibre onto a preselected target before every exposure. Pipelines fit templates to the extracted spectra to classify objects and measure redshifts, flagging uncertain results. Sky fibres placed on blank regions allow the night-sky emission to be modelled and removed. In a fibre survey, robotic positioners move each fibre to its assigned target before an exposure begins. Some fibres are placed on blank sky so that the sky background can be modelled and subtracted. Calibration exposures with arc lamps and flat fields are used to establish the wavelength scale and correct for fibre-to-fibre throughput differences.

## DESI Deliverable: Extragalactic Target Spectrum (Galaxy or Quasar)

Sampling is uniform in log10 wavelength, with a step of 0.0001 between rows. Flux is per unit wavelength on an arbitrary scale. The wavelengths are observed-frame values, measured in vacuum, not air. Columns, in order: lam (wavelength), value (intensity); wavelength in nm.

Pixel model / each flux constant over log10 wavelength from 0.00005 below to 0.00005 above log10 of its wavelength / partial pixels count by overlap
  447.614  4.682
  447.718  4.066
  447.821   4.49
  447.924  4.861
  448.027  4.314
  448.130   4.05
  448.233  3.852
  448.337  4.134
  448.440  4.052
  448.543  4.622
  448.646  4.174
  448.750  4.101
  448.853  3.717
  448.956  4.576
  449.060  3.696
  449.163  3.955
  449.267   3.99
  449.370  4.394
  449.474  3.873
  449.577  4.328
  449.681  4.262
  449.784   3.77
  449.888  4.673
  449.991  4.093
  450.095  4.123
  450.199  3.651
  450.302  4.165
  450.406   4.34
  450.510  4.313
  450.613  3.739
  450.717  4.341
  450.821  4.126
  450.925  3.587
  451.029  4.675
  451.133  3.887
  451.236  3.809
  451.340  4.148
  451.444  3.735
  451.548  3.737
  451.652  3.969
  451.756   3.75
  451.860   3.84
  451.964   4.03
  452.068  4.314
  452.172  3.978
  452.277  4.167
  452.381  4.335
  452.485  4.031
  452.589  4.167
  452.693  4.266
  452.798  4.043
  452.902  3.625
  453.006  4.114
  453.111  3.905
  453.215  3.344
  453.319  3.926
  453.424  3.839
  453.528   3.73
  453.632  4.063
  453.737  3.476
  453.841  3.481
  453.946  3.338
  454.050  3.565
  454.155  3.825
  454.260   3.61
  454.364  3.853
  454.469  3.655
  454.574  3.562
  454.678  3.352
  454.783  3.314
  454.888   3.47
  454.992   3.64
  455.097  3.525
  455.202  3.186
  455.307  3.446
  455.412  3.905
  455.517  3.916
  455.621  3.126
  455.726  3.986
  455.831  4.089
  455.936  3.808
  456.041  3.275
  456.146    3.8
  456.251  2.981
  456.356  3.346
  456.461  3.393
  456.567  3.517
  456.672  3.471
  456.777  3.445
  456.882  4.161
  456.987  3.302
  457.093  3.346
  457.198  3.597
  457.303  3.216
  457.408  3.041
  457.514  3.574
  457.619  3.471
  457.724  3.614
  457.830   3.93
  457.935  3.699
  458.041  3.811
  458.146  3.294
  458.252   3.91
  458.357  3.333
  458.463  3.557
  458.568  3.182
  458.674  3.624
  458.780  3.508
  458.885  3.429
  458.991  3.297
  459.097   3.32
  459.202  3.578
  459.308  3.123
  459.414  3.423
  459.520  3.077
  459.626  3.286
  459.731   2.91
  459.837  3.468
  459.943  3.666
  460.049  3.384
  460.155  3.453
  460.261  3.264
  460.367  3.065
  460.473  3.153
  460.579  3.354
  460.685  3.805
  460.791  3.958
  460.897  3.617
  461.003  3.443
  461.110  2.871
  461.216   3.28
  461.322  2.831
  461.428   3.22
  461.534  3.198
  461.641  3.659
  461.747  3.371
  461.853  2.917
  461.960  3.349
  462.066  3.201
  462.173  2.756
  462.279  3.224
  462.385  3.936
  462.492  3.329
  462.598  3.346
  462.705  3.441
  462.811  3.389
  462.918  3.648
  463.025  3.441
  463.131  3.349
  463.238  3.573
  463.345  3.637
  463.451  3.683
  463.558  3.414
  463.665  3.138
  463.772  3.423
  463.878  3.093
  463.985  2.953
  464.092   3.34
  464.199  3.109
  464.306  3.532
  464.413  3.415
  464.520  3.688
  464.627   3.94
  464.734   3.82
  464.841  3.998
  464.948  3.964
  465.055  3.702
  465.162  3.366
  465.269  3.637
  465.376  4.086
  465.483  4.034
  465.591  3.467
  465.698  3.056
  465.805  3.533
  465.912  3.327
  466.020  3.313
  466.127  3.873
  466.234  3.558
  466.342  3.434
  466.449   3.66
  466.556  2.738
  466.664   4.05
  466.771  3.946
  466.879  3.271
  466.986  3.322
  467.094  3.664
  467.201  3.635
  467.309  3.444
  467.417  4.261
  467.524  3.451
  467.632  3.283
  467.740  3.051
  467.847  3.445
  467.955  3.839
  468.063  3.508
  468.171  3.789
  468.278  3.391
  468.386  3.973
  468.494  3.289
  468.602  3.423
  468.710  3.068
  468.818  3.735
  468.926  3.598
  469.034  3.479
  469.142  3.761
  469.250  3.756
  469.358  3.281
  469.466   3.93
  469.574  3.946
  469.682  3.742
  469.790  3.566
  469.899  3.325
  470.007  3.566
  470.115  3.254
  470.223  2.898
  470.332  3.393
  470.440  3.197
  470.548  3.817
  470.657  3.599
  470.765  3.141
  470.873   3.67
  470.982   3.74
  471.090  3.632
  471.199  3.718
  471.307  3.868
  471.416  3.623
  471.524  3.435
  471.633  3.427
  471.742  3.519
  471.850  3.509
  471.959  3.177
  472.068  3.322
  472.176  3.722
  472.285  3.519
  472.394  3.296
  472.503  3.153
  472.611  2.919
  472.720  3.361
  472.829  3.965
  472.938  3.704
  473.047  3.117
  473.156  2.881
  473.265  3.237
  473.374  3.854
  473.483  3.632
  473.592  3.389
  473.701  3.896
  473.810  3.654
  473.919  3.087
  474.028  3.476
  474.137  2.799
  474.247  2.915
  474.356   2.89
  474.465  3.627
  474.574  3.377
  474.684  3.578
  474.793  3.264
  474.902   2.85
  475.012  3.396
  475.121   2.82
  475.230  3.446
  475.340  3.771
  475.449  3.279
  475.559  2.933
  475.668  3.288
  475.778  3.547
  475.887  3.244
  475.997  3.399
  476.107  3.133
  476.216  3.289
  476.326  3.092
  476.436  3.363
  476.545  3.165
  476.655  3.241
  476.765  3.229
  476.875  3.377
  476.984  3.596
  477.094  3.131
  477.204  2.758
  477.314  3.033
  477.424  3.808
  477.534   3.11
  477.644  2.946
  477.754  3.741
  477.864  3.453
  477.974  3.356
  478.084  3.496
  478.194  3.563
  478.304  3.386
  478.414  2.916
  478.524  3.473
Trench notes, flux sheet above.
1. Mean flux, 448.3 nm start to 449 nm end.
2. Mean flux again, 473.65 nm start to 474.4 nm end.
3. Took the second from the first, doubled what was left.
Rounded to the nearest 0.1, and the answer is 1.9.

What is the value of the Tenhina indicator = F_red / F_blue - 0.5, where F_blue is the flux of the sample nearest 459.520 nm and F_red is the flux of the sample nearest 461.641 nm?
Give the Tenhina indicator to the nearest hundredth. 0.69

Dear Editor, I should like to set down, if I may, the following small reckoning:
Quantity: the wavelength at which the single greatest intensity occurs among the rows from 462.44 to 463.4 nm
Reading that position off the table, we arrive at 462.918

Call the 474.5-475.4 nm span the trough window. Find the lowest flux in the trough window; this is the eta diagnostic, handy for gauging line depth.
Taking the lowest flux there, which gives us 2.82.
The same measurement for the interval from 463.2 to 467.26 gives 2.738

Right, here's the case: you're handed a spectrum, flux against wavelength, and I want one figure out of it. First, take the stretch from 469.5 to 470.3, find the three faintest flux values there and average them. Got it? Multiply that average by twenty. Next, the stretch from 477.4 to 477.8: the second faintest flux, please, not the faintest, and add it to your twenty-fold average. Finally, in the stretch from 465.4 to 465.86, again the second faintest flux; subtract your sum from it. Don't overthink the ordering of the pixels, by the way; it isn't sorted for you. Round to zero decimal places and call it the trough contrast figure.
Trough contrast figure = -63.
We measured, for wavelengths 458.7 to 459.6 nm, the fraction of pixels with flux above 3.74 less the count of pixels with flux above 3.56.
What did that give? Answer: -1.0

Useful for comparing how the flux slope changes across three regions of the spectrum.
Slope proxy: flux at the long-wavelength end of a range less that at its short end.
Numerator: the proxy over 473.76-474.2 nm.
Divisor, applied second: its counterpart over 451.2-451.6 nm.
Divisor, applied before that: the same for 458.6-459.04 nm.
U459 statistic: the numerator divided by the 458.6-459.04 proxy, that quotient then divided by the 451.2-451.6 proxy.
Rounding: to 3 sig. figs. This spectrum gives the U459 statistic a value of -36.3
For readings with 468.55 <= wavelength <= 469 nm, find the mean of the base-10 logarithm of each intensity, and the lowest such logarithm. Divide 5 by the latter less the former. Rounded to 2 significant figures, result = -99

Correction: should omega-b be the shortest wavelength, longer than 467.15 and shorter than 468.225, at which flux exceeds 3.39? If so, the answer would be 467.201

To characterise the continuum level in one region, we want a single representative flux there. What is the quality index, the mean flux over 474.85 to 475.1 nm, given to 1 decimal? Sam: 3.1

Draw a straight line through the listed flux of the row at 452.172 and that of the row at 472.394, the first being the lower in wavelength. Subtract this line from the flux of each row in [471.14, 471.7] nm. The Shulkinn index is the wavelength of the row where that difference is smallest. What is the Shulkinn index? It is 471.633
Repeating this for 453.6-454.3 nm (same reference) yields 453.946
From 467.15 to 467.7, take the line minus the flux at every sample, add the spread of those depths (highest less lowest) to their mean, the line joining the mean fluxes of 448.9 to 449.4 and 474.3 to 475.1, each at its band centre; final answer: 0.88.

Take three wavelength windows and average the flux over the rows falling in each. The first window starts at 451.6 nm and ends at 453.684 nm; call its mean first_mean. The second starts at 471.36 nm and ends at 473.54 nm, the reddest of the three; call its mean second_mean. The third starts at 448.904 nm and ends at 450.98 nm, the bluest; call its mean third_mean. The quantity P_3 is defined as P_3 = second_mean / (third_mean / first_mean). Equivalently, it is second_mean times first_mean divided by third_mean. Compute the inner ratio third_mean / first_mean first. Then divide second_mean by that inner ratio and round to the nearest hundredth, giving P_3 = 3.31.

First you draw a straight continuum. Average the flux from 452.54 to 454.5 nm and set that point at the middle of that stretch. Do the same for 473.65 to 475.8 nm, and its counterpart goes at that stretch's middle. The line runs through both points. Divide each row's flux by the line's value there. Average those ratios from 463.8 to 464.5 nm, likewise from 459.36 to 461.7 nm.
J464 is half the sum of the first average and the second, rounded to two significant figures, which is 0.92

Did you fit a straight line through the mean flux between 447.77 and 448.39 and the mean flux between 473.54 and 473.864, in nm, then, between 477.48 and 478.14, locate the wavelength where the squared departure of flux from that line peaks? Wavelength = 477.644 nm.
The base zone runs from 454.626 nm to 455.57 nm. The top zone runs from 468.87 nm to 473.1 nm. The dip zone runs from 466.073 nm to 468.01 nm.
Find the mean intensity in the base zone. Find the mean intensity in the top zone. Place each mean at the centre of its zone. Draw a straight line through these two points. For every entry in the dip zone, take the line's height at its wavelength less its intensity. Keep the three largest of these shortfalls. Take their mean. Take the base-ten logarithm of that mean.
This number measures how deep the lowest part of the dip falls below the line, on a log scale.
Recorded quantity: -0.310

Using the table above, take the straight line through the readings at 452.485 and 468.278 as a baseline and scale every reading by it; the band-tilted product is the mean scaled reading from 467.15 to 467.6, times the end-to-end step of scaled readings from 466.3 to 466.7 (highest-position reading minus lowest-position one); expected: 0.20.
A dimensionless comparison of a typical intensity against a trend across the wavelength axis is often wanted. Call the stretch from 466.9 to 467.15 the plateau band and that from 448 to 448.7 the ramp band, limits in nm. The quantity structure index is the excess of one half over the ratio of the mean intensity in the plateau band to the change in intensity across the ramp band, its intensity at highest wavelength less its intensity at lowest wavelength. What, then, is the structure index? 25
